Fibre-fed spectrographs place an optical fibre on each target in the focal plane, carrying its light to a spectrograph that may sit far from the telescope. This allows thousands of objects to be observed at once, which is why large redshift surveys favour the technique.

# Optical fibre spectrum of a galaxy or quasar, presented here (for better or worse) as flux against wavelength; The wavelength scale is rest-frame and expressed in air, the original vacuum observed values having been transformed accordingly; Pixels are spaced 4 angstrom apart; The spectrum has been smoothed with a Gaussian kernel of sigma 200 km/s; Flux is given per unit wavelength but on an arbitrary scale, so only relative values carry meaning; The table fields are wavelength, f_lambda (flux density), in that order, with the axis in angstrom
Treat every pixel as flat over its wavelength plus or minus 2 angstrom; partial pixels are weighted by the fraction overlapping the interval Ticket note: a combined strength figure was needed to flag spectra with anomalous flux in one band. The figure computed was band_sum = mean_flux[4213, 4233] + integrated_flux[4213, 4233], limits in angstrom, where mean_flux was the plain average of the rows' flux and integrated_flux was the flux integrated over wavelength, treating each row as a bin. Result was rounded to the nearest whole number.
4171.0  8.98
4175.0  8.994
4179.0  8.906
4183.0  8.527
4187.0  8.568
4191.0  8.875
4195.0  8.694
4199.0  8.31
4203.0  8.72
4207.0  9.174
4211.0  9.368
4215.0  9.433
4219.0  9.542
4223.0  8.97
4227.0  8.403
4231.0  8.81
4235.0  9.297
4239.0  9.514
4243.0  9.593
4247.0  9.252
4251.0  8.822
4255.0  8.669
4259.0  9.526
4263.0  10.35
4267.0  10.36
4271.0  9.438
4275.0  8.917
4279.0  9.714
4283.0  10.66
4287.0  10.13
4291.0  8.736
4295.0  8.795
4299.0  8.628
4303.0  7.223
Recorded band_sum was 190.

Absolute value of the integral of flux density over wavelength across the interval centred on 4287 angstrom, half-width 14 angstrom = 262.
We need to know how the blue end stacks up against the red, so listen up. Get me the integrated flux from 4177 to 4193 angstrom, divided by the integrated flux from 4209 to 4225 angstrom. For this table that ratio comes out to 0.935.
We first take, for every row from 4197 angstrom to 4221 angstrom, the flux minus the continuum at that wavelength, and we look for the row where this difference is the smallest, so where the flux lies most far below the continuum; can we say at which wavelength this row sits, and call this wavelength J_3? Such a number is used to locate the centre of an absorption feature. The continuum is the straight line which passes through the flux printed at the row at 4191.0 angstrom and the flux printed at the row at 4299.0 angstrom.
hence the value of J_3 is 4199.0 angstrom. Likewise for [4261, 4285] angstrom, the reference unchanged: 4275.0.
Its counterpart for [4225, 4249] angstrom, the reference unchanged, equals 4227.0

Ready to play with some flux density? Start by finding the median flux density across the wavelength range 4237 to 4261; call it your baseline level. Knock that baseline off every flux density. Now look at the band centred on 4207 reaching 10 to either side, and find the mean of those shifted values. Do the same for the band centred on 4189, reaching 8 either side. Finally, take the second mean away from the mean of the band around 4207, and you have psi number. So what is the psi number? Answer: 0.3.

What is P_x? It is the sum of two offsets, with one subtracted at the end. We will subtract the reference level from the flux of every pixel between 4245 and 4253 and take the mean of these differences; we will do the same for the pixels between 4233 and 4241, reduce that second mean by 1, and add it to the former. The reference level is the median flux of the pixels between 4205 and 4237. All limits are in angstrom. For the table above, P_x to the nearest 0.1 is -1.0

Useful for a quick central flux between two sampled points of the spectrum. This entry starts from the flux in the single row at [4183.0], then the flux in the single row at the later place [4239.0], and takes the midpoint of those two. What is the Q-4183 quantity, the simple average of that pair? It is 9.02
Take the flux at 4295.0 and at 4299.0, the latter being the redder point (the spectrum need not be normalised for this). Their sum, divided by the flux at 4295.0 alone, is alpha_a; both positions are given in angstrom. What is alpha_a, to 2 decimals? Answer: 1.98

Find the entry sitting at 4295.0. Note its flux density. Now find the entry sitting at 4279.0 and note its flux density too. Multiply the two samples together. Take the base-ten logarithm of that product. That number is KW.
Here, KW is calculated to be 1.93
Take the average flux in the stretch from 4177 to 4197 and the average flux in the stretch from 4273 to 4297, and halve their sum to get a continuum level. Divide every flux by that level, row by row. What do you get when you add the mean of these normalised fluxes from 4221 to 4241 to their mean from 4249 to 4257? 1.95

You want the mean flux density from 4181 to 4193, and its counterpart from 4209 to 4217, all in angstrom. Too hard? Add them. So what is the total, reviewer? 18.1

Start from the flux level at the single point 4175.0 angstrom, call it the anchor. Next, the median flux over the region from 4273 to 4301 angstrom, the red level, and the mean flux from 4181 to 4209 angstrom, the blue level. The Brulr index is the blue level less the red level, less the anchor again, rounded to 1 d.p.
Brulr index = -9.2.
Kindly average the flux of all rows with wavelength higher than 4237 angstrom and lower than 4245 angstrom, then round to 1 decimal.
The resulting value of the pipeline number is 9.6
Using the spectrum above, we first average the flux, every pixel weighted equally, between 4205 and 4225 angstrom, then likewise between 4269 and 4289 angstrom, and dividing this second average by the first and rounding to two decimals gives 1.05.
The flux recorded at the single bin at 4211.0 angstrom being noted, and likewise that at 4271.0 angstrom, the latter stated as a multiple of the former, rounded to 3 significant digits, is 1.01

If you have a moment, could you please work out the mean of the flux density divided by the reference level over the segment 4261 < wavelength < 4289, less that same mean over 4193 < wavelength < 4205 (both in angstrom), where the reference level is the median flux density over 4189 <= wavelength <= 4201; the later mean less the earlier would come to 0.16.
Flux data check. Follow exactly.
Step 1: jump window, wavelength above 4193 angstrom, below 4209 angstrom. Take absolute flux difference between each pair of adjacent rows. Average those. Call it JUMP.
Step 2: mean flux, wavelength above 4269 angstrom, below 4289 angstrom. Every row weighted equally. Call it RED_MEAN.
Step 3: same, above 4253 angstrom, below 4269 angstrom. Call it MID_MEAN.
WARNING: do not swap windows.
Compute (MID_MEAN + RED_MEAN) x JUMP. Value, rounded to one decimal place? 8.1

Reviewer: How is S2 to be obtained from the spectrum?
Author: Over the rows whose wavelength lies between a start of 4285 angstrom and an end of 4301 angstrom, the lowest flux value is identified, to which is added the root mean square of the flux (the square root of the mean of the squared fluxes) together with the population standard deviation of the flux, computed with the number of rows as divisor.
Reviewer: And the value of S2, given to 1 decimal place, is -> 18.3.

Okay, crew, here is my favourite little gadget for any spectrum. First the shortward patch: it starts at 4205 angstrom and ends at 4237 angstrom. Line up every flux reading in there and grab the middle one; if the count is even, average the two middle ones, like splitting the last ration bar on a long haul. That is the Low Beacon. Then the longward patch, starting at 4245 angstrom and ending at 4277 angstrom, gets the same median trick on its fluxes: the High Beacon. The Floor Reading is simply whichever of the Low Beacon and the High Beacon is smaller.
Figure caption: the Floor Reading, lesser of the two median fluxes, 9.24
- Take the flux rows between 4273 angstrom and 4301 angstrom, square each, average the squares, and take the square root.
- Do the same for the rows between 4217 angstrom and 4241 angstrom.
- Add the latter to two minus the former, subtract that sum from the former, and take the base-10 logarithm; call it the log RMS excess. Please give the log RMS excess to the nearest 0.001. 0.886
